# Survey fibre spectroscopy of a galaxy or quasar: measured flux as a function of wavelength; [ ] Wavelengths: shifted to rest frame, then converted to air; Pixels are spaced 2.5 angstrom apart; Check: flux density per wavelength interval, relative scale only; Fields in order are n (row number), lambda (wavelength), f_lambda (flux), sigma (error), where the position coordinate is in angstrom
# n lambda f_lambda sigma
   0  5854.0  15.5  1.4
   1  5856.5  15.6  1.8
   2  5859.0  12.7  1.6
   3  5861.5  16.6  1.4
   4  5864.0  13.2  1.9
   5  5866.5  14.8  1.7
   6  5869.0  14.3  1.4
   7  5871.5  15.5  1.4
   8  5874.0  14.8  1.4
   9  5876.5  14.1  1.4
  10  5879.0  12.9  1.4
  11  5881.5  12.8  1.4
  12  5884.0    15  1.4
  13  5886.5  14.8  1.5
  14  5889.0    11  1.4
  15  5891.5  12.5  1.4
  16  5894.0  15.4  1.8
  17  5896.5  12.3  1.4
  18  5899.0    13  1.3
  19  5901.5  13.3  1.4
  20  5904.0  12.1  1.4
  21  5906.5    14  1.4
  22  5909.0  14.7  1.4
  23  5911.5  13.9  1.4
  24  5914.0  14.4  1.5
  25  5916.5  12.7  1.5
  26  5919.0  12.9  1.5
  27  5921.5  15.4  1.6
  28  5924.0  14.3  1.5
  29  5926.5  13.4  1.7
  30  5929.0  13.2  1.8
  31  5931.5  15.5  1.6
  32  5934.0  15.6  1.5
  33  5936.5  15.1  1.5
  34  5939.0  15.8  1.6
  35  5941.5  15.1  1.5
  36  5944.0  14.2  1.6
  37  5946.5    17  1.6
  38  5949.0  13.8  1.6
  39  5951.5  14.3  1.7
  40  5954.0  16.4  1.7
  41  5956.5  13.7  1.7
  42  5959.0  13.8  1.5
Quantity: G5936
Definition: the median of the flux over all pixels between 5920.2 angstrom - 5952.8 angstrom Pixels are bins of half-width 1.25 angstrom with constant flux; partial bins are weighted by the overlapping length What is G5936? 15.1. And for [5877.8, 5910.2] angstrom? 13.0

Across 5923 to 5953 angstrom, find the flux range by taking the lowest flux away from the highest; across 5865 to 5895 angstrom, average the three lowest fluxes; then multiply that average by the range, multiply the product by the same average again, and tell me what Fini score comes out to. 556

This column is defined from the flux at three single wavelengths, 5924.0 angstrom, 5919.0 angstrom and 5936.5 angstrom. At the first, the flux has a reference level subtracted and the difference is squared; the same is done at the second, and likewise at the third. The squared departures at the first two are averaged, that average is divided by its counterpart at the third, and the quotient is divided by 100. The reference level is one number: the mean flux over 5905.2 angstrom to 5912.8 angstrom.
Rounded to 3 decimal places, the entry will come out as 0.010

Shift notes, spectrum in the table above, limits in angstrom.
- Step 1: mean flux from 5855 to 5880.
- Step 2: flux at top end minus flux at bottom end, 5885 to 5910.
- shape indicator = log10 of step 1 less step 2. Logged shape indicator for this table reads 1.16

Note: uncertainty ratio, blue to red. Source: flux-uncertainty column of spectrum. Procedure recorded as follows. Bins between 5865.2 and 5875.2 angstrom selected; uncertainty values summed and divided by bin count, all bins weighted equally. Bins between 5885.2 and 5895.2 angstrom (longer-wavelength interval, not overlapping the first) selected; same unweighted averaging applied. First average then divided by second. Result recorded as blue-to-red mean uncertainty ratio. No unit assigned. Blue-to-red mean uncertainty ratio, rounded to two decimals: 0.97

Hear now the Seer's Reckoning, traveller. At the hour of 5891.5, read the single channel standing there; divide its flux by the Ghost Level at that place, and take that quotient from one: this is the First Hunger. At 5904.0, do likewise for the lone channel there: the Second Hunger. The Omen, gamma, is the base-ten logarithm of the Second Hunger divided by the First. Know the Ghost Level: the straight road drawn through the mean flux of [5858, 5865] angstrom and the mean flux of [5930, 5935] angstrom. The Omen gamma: 0.10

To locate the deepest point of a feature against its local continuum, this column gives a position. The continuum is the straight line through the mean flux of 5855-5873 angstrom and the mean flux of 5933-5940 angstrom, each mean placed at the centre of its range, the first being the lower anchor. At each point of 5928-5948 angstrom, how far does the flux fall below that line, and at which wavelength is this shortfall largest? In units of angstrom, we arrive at 5929.0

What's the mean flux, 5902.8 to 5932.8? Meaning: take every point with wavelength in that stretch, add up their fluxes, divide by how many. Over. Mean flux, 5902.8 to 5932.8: 13.9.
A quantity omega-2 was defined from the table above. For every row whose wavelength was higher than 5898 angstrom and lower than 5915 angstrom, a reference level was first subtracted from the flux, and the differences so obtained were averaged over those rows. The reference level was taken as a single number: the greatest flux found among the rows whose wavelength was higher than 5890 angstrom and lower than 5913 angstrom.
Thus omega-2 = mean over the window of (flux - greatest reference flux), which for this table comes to -1.8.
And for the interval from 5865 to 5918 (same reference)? -1.7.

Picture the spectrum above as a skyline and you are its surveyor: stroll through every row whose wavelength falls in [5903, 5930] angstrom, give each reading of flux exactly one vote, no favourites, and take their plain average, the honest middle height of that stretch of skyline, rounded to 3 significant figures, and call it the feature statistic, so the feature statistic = 13.7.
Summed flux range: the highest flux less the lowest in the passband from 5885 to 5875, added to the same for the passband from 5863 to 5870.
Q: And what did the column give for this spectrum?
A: 3.8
